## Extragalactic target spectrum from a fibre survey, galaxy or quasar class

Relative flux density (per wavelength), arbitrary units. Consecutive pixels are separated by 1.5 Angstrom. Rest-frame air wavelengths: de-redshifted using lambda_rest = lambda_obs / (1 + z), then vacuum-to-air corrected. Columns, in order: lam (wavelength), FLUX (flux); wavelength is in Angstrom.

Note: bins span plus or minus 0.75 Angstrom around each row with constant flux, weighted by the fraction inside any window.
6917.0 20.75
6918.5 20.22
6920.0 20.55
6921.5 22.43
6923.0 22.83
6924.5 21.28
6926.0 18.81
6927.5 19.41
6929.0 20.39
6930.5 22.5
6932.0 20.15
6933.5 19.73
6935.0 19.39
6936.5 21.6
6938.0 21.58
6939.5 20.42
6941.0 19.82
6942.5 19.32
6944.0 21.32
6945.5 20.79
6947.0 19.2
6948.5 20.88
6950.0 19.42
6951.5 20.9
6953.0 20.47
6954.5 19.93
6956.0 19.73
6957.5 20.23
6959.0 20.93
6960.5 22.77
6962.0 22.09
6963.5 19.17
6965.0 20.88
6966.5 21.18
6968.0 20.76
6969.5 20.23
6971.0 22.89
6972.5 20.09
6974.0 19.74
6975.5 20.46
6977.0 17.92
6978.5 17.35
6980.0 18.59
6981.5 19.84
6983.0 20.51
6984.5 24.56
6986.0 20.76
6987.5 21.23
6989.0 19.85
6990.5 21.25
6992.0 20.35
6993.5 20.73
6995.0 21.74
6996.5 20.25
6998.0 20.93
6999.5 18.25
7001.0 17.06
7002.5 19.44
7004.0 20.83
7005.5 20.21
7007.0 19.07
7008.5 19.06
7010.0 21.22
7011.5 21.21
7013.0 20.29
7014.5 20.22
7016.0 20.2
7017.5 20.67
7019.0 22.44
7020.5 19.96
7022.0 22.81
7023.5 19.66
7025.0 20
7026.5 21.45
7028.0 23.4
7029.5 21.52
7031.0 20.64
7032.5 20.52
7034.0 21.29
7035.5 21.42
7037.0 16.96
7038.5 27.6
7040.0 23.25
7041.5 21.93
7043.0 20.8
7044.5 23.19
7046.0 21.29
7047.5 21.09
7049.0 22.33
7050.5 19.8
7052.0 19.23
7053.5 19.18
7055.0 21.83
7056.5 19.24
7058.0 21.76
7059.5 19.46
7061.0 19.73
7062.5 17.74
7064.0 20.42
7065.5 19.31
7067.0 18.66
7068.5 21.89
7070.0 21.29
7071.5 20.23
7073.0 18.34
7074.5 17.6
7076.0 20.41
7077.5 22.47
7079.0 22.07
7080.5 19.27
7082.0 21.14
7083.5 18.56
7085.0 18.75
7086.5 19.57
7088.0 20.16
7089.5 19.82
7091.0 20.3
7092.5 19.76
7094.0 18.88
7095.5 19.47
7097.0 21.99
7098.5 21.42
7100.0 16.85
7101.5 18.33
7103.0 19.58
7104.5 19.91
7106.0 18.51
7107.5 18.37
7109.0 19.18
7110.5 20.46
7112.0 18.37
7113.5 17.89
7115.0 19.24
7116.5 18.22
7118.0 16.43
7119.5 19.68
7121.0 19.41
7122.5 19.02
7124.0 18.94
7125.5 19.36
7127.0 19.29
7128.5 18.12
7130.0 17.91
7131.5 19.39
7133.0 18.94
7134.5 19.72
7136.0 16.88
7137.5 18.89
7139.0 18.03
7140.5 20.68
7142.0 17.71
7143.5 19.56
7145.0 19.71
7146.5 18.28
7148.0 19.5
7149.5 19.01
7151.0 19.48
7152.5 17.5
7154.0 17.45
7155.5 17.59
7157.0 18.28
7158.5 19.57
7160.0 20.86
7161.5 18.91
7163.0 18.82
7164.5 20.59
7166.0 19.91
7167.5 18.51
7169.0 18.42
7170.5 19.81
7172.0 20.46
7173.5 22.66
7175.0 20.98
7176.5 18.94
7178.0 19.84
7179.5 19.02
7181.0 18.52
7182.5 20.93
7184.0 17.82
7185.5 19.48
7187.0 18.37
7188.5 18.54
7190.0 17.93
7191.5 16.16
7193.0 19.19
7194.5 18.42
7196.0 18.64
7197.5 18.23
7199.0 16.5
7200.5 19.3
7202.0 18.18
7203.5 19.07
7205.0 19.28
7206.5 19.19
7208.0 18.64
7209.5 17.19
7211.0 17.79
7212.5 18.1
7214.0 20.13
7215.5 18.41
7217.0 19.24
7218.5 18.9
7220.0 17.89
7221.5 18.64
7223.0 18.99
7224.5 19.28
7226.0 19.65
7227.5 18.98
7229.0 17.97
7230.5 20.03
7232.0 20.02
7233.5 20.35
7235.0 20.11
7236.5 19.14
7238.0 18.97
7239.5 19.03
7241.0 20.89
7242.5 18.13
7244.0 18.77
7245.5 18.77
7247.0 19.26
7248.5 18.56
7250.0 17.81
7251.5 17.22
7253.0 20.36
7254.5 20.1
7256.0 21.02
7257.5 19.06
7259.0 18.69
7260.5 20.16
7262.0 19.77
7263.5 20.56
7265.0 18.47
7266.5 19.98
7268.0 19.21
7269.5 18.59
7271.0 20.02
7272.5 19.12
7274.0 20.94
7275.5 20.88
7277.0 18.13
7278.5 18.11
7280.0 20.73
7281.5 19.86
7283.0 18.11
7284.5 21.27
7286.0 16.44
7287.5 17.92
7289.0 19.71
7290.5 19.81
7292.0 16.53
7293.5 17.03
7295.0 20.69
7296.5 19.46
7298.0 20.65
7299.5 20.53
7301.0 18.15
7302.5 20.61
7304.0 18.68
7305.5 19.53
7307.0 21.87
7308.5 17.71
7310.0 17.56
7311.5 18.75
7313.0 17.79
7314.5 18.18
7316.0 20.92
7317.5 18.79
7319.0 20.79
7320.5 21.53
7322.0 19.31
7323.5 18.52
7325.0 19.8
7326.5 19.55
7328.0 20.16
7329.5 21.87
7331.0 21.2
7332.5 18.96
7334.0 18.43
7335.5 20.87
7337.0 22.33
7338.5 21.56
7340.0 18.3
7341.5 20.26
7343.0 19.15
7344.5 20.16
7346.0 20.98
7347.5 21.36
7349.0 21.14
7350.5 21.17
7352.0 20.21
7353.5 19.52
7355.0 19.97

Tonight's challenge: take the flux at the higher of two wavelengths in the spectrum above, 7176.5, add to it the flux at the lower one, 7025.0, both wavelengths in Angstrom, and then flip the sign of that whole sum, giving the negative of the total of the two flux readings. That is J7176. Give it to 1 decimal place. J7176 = -38.9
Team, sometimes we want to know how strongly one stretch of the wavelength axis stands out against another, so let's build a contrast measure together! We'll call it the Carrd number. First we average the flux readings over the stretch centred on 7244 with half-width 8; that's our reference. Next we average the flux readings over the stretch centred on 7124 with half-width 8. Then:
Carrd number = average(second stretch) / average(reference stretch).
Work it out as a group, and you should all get 1.00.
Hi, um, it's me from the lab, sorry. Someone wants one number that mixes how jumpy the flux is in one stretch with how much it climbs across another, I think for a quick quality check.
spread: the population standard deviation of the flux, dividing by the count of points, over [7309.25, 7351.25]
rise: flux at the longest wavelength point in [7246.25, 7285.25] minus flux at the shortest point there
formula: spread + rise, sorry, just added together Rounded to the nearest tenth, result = 3.3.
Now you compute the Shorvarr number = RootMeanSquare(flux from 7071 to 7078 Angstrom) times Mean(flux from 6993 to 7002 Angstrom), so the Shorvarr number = 394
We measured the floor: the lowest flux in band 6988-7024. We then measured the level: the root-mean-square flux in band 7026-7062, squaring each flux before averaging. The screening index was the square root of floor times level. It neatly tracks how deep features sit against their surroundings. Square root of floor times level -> 19.1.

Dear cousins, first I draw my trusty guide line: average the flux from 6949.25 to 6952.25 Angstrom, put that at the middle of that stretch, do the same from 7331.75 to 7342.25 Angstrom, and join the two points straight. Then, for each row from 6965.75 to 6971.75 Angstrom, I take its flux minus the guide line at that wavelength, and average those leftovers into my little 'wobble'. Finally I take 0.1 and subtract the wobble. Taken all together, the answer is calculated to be -1.0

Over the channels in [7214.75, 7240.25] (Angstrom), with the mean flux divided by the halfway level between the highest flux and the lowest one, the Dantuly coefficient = 1.00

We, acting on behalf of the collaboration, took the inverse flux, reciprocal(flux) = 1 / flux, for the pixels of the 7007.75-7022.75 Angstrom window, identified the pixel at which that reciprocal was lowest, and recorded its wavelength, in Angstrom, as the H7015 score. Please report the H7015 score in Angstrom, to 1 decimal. 7022.0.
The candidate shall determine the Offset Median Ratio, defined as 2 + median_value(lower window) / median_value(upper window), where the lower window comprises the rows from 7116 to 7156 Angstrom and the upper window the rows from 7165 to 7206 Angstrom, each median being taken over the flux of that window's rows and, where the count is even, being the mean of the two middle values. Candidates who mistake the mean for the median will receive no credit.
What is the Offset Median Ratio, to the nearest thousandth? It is 3.000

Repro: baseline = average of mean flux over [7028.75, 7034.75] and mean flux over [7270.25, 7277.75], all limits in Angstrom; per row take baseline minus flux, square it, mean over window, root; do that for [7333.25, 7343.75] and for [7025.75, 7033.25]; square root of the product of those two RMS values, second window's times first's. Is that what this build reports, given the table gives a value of 1.49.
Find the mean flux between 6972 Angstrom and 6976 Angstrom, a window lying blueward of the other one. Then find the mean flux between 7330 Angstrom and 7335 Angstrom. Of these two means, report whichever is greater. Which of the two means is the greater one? 20.1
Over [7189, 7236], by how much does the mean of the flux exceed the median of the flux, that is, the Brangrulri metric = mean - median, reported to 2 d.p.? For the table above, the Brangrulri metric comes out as -0.18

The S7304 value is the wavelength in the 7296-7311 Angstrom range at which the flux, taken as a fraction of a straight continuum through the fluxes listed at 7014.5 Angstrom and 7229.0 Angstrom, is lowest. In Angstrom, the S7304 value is 7310.0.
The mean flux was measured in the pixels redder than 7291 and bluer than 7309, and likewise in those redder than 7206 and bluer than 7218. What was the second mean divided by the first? 0.96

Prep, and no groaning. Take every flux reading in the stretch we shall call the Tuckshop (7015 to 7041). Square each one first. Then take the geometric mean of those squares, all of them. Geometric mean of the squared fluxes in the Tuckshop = 453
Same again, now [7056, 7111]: 388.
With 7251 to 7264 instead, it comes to 385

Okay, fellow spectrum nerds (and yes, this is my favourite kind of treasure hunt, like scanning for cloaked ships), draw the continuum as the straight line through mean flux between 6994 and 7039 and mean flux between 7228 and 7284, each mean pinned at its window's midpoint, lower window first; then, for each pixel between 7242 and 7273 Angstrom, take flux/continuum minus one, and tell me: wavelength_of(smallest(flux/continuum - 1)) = 7251.5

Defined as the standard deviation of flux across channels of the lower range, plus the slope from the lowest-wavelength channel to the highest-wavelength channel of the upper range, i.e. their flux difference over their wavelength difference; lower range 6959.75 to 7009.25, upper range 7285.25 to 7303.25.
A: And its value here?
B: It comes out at 1.8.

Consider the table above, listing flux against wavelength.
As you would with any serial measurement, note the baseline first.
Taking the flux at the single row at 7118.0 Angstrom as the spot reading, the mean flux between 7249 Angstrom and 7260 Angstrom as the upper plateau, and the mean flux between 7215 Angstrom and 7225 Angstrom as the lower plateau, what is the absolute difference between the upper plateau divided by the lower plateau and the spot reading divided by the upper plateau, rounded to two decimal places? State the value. 0.17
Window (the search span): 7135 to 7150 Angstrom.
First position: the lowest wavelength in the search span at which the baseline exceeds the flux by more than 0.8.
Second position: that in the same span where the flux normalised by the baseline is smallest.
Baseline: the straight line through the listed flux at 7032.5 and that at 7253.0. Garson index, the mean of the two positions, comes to 7136.0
